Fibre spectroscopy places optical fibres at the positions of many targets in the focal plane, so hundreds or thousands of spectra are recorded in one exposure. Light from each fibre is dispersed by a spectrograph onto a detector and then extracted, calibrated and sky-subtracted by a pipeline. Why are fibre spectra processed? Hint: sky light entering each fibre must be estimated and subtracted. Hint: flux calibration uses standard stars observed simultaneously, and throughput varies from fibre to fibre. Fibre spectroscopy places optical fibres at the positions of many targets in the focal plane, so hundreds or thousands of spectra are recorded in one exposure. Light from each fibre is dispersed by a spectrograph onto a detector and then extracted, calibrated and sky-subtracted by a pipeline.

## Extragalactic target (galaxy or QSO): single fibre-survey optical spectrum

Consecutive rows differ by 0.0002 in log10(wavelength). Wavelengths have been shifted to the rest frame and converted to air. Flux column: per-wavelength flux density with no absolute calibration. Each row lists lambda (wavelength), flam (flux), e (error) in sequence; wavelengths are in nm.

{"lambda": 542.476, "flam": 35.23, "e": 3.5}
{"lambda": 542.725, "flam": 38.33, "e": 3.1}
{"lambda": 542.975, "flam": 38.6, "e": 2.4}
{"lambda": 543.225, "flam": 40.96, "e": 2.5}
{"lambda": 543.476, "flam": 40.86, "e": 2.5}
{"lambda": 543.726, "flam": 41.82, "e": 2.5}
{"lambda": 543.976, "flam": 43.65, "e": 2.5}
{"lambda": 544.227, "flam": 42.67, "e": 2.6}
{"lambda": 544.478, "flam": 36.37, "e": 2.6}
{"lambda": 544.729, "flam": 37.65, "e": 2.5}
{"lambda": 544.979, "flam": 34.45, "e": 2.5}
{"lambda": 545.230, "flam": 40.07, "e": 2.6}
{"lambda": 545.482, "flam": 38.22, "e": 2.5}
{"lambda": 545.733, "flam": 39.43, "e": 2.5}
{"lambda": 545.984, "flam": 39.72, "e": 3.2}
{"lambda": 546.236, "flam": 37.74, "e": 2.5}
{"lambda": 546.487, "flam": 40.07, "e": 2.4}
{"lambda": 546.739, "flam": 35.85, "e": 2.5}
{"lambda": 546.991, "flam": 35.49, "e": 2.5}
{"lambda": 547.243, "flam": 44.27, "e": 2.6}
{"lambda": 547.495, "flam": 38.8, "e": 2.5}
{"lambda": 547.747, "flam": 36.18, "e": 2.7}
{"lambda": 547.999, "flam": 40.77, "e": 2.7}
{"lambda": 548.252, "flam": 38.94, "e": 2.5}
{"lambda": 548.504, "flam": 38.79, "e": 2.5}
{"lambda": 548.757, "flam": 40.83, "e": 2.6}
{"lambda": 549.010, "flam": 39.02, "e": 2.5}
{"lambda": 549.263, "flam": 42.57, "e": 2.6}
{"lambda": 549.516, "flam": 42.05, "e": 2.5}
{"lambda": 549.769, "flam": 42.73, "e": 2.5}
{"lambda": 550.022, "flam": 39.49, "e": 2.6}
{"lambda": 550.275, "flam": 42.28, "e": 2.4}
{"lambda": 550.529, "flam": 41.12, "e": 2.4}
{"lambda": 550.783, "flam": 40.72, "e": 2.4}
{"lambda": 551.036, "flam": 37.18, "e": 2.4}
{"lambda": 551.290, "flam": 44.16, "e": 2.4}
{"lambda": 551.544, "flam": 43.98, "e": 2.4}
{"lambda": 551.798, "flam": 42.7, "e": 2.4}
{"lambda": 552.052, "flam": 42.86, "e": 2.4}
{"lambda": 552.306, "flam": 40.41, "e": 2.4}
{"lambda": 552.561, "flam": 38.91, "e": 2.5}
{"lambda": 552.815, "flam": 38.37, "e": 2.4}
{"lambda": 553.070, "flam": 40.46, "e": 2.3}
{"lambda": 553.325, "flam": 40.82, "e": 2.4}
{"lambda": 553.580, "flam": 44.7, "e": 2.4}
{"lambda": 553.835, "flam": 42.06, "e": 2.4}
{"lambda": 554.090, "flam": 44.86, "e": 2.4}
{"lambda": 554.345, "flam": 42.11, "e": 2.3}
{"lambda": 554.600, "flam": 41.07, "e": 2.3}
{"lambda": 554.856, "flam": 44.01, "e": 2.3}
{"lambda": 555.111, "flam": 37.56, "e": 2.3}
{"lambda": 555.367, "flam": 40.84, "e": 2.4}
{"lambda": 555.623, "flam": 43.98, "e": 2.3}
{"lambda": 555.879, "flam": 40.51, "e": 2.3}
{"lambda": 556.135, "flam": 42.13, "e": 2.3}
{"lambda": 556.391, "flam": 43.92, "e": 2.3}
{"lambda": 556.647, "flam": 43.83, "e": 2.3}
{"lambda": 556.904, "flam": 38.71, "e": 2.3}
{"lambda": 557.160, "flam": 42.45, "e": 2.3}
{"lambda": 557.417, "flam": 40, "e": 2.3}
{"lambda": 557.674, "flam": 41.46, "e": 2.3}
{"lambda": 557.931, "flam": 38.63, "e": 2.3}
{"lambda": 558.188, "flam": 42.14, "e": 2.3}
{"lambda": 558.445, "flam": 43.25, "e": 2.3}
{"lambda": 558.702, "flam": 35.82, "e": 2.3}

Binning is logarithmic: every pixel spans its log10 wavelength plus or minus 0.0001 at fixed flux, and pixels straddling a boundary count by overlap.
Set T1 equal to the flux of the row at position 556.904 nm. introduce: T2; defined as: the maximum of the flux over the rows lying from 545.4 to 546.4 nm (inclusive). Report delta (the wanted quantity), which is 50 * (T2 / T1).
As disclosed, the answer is 51.3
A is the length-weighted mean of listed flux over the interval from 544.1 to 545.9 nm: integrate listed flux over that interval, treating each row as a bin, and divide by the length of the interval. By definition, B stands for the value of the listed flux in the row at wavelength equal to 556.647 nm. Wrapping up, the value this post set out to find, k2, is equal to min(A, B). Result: 38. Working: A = 38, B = 43.83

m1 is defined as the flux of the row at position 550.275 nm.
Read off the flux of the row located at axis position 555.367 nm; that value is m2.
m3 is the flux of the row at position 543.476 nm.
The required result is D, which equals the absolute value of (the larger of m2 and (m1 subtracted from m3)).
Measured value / 40.8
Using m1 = 42.28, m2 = 40.84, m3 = 40.86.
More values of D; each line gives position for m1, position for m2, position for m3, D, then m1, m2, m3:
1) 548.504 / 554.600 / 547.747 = 41.1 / 38.79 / 41.07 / 36.18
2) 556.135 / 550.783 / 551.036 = 40.7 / 42.13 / 40.72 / 37.18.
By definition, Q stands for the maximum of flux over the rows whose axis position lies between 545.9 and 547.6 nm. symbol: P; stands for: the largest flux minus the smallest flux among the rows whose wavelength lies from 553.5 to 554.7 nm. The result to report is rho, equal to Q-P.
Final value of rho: 40.5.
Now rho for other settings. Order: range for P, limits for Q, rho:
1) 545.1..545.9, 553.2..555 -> 43.0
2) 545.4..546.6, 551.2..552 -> 41.8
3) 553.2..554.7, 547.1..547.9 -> 40.2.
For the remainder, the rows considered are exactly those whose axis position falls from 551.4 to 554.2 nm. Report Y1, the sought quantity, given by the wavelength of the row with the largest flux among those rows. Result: 554.090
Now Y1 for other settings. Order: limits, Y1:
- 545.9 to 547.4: 547.243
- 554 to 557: 554.090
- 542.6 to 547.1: 543.976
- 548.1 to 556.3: 554.090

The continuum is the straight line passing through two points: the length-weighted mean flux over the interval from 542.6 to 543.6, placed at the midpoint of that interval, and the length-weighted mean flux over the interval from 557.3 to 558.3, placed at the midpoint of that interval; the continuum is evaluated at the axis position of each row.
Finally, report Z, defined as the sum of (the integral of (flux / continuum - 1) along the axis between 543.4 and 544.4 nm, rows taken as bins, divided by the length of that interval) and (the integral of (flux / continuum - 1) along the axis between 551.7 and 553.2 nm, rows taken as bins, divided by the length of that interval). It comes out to 0.07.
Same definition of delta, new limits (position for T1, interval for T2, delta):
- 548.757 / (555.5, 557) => 53.9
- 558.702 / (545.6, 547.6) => 61.8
